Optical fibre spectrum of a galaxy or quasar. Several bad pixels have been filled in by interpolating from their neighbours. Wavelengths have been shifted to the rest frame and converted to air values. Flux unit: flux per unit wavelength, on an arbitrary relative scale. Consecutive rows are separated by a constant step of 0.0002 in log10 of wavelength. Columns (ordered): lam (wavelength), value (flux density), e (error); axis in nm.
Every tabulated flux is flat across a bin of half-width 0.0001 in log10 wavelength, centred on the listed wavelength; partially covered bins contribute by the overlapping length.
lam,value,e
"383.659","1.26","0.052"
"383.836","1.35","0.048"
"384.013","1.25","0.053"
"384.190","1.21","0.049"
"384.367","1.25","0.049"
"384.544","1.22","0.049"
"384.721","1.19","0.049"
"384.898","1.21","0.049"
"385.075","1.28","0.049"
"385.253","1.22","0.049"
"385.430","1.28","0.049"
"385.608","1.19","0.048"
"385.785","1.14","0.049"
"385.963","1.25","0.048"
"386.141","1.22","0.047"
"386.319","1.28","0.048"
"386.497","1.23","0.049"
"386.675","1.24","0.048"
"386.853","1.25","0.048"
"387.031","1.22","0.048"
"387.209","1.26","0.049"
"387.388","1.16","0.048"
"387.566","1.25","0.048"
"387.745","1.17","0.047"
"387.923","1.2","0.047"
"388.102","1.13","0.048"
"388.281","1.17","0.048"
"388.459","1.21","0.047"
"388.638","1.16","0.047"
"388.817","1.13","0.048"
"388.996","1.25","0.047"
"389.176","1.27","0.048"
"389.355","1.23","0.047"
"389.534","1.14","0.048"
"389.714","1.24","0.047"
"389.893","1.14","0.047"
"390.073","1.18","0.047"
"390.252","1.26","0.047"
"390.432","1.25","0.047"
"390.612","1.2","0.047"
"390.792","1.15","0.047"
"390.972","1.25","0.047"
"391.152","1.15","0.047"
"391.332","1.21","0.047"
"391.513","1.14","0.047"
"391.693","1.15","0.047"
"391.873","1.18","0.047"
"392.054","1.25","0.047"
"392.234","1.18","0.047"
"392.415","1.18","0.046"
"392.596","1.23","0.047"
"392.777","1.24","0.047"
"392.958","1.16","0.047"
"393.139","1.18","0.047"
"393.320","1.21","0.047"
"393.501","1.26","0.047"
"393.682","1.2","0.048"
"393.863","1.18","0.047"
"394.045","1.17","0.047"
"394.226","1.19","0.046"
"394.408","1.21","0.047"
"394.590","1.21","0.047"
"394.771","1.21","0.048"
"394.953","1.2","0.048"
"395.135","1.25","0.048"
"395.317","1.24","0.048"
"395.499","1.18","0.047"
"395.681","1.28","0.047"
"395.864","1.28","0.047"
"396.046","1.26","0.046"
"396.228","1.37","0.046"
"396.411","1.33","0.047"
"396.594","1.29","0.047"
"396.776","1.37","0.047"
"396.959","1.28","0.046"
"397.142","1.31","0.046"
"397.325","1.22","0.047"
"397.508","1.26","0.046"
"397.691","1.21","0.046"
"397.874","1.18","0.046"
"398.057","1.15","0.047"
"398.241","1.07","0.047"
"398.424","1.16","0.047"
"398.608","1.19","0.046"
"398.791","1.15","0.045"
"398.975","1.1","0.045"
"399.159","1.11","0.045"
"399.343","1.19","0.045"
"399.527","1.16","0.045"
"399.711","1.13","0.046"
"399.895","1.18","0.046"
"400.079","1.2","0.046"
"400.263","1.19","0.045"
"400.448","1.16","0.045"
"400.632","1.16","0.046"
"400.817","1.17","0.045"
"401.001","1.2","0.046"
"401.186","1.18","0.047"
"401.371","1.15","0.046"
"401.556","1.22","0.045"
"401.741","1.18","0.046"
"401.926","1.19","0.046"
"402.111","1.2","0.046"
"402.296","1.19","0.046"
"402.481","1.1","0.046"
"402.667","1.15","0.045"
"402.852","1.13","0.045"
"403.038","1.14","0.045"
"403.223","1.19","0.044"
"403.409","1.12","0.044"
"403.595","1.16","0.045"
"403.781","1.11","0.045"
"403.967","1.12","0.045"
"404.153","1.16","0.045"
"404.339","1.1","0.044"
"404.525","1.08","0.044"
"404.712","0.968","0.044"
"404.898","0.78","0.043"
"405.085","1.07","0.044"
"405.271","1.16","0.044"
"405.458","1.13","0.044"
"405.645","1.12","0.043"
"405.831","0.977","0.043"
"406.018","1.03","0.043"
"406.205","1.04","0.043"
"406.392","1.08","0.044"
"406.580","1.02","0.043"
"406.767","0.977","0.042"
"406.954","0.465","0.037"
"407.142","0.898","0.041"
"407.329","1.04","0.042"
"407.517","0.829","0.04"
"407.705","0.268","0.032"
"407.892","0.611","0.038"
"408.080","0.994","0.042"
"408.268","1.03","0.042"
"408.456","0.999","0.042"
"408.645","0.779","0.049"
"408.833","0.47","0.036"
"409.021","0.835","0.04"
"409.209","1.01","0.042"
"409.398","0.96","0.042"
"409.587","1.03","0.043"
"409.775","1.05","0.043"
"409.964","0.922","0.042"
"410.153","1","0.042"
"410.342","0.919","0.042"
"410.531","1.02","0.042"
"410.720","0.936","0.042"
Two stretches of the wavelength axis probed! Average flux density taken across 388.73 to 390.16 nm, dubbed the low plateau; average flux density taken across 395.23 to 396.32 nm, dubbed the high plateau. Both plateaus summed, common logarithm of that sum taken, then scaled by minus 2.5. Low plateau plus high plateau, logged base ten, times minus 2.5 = -0.980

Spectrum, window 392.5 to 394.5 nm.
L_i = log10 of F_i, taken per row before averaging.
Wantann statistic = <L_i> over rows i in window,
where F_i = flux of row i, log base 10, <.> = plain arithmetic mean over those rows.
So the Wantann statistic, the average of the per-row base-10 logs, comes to 0.0800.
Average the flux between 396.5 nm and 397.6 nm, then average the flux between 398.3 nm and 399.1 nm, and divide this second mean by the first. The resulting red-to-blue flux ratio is 0.89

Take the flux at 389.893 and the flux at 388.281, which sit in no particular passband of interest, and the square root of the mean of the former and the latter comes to 1.07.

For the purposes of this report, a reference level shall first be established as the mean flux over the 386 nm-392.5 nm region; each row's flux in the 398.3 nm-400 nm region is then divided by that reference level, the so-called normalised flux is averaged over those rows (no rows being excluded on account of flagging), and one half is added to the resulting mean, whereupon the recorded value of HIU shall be 1.46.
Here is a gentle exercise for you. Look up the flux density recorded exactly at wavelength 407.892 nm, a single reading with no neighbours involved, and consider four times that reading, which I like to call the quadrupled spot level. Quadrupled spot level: 2.44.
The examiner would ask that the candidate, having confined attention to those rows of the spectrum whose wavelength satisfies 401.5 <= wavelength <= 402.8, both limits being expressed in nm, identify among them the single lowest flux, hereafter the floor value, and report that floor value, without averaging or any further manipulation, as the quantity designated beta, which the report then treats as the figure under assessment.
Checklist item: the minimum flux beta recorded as 1.1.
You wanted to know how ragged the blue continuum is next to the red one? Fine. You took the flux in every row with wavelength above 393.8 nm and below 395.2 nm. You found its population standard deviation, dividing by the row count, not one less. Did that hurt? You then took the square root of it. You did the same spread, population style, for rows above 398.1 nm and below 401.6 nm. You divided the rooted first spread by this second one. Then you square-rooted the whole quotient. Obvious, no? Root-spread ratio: 2.0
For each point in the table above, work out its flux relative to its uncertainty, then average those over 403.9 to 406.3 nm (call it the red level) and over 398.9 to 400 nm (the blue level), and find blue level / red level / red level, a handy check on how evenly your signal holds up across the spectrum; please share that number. 0.0434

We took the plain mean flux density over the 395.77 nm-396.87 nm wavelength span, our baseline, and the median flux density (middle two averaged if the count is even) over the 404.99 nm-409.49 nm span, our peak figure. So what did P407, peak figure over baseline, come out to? 0.76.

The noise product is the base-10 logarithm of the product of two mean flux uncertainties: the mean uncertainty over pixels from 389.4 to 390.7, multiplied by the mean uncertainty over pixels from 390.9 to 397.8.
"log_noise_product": -2.66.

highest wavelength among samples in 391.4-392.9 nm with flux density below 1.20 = 392.415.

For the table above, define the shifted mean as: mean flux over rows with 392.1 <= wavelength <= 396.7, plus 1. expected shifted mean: 2.23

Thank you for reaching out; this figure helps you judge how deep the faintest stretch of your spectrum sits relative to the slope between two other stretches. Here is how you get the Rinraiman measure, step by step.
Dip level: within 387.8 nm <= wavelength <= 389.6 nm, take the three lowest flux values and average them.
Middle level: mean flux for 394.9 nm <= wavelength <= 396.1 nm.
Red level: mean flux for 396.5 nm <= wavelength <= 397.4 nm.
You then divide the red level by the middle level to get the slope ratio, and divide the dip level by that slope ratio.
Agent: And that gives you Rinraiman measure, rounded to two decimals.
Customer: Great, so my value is 1.09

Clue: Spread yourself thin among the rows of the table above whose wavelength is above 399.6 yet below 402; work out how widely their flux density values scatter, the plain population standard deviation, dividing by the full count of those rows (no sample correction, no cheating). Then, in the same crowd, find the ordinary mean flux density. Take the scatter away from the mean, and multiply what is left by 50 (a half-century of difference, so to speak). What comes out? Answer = 58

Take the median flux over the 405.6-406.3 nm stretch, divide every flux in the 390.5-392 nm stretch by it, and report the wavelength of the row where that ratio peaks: 390.972 nm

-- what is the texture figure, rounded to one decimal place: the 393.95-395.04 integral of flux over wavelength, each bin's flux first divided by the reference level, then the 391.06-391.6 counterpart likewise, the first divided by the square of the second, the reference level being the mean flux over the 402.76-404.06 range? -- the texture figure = 3.7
